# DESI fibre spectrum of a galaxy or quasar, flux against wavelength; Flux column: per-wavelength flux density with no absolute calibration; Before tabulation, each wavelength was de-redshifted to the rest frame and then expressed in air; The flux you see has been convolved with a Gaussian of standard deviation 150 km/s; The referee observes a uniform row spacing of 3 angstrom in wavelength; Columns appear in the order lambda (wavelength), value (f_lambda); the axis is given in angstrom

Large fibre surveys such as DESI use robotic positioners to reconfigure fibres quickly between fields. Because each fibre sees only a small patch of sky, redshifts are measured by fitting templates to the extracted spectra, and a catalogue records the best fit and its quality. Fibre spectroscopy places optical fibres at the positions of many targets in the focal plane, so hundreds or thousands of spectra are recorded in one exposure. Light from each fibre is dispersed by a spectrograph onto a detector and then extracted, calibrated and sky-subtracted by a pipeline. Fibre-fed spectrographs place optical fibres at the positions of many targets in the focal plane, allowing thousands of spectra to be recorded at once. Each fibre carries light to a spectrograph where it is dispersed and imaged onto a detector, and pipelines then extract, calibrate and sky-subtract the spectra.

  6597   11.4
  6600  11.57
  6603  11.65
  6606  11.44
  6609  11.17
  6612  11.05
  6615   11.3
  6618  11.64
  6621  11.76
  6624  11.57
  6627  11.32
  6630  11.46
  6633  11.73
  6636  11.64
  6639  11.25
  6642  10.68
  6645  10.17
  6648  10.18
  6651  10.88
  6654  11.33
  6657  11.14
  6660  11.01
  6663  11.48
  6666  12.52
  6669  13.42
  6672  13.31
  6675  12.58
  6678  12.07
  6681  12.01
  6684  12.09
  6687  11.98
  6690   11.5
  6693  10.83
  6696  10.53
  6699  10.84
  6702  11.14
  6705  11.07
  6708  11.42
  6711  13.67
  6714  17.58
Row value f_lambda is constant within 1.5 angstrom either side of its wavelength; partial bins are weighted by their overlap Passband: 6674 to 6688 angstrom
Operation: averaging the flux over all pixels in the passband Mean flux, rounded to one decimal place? 12.1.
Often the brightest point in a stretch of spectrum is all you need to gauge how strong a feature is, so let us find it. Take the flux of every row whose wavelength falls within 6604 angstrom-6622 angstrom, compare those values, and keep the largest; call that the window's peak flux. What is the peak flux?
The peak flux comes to 11.76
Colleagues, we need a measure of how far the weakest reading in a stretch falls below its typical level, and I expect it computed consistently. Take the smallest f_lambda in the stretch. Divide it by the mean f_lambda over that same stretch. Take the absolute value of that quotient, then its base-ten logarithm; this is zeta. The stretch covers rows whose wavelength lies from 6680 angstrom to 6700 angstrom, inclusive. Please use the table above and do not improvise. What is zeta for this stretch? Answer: -0.034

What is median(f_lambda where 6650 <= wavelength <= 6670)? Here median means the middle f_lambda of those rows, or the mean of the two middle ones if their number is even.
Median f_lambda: 11.3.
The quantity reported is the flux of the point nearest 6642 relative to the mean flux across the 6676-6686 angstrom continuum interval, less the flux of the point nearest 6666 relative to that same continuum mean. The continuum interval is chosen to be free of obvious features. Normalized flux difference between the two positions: -0.15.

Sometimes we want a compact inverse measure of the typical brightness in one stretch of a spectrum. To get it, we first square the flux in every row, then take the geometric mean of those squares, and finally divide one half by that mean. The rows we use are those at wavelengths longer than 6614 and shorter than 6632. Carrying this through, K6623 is 0.0038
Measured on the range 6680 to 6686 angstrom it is 0.0034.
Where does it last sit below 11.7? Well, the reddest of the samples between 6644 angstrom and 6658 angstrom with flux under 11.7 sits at 6657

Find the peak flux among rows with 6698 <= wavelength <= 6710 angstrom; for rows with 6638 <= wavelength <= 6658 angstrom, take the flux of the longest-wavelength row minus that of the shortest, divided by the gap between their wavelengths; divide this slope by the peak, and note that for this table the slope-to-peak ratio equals -0.001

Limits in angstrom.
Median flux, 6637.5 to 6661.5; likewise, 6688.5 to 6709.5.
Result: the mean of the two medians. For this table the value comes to 11.0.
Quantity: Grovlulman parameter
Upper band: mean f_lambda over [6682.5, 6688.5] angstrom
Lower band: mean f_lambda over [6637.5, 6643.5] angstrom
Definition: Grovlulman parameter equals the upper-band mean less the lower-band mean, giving 1.1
